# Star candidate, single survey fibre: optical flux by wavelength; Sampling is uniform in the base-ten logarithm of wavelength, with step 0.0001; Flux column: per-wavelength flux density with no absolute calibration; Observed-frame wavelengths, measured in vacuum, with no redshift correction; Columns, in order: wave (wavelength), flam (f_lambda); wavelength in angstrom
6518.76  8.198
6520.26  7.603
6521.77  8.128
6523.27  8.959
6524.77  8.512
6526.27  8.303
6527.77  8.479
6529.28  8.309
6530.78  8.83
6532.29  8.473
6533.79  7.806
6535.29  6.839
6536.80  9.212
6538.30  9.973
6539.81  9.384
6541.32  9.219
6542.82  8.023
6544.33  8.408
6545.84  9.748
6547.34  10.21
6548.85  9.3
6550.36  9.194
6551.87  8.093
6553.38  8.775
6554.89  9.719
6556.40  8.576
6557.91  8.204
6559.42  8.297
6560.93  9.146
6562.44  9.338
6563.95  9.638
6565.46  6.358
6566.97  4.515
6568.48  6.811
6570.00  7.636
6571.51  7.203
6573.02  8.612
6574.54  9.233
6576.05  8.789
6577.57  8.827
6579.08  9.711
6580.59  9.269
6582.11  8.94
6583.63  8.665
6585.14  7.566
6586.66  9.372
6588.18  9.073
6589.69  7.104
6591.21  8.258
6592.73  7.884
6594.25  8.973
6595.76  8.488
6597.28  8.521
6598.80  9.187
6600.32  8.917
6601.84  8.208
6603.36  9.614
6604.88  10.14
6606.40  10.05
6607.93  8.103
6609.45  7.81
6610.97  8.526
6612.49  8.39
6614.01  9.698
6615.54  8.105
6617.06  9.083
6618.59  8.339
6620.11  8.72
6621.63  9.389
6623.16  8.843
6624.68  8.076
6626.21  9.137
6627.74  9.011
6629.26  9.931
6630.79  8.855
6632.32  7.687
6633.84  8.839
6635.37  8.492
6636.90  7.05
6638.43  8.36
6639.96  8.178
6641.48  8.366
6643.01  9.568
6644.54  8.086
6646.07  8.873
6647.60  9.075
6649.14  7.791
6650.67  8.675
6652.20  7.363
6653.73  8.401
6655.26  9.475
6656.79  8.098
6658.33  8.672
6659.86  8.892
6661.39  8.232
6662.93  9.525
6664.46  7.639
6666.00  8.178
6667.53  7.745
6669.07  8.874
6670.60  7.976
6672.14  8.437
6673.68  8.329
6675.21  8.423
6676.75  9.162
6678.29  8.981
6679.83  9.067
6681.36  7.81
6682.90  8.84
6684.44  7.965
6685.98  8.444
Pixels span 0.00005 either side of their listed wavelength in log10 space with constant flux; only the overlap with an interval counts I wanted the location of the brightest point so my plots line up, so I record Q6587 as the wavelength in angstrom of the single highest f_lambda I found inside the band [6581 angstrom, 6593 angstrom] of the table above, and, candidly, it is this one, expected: 6586.66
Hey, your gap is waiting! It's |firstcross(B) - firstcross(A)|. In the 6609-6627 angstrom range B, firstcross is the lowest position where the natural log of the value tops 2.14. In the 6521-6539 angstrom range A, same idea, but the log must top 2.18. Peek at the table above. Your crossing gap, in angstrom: 87.7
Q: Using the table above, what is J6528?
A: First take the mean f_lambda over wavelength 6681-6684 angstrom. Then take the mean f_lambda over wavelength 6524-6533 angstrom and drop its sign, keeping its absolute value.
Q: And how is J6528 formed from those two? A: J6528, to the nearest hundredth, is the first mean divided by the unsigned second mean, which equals 0.98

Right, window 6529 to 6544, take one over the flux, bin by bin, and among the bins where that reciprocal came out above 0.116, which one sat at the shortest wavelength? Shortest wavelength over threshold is 6529.28 angstrom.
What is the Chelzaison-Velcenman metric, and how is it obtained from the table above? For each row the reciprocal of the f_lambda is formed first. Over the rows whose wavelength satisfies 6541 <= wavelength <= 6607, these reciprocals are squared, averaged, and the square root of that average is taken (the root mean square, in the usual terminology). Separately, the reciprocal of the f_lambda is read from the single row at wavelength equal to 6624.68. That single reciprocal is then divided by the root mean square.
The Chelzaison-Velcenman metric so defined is 1.03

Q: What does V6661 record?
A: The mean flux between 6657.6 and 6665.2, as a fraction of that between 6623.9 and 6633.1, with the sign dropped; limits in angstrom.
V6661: 0.98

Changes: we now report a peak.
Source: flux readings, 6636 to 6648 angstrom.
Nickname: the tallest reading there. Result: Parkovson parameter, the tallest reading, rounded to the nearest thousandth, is 9.568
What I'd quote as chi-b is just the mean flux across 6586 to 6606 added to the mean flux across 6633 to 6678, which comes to 17.2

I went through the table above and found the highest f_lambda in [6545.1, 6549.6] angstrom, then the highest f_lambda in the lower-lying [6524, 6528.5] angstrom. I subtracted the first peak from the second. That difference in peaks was -1.7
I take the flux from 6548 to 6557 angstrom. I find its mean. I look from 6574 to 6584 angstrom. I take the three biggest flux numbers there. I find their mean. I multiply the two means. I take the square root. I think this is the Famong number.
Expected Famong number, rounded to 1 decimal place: 9.2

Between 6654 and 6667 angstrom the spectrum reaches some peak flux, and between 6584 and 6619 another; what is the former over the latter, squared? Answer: 0.88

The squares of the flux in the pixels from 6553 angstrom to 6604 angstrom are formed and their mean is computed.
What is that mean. 72.6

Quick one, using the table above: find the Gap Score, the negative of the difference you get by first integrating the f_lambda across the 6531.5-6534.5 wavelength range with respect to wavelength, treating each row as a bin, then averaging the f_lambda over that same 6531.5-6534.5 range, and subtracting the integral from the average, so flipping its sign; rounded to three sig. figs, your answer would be 16.3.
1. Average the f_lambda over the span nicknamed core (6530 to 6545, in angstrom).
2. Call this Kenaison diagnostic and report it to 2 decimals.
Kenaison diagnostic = 8.62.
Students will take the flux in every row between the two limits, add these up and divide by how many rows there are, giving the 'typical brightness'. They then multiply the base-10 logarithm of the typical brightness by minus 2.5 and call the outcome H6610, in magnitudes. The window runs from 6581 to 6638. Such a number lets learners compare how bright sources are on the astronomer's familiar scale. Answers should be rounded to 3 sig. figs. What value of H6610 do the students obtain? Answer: -2.35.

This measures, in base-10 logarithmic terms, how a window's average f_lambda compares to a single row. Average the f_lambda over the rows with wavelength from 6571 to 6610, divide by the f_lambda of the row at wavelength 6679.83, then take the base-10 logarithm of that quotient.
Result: -0.017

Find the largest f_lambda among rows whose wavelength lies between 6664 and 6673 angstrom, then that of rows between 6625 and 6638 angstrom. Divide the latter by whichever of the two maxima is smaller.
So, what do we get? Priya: 1.12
